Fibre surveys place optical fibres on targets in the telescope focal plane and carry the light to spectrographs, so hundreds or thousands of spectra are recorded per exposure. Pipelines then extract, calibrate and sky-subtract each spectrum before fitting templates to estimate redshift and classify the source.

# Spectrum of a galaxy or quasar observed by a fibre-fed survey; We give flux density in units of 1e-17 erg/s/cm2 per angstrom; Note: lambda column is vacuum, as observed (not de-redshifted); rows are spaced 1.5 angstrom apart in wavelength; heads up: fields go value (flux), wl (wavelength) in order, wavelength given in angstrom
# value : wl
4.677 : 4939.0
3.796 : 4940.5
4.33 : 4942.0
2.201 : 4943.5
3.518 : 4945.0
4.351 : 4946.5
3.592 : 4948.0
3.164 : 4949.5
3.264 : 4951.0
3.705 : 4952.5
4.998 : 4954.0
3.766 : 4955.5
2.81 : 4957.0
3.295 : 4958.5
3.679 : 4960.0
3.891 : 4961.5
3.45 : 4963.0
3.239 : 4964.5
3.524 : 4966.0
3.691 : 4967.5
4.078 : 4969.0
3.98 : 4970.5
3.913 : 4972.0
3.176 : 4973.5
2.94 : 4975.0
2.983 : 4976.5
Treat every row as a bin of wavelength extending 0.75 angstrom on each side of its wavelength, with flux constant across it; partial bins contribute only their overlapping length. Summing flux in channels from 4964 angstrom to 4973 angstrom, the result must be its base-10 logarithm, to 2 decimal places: 1.35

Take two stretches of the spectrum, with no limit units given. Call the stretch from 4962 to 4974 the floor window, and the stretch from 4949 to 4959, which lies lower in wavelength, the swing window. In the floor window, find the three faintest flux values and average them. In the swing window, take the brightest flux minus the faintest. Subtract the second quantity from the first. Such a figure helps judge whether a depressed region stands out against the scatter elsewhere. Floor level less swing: 1.10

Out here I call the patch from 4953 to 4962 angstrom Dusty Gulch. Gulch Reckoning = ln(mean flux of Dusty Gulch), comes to 1.32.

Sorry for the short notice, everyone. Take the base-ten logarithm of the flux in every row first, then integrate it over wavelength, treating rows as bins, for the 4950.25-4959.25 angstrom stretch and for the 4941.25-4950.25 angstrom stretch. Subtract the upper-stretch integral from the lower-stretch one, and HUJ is -0.2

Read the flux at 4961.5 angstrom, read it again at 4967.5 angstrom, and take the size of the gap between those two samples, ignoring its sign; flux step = 0.2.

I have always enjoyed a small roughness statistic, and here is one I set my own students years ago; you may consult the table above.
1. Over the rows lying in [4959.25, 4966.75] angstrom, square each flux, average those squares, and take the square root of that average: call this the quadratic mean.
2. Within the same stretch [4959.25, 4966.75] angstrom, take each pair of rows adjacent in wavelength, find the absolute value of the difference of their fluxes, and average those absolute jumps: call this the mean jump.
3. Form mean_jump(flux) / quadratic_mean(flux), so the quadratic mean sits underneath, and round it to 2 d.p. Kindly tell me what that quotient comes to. 0.08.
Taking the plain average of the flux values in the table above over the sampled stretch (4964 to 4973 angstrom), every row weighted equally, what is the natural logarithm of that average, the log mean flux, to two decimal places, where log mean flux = 1.32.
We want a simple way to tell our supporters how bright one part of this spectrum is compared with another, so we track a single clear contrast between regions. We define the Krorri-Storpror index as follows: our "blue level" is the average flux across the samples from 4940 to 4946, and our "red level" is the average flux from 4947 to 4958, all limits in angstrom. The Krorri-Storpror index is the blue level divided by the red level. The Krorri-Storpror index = 0.96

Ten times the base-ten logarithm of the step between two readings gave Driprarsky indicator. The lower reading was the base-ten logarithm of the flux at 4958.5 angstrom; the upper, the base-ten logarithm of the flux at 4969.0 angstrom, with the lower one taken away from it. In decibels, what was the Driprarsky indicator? -10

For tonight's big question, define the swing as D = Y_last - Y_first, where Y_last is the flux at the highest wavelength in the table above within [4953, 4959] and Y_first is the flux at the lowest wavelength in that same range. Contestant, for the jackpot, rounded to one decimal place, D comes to -1.7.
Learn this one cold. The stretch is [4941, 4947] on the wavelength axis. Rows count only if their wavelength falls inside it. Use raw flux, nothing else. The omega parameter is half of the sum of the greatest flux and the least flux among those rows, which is 3.3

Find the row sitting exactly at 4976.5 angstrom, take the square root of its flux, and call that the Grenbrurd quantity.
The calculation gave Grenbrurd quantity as 1.73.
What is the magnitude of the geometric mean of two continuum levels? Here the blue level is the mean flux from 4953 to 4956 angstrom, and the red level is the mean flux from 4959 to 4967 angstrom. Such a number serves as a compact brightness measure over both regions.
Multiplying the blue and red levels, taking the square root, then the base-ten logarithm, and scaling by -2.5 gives -1.49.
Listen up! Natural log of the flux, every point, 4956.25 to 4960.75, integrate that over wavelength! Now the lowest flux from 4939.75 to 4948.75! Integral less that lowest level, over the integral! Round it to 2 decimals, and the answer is 0.58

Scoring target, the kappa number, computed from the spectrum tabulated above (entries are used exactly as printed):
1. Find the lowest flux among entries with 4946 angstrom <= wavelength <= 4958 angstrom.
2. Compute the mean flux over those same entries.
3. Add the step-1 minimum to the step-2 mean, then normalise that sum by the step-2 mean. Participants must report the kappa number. 1.76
